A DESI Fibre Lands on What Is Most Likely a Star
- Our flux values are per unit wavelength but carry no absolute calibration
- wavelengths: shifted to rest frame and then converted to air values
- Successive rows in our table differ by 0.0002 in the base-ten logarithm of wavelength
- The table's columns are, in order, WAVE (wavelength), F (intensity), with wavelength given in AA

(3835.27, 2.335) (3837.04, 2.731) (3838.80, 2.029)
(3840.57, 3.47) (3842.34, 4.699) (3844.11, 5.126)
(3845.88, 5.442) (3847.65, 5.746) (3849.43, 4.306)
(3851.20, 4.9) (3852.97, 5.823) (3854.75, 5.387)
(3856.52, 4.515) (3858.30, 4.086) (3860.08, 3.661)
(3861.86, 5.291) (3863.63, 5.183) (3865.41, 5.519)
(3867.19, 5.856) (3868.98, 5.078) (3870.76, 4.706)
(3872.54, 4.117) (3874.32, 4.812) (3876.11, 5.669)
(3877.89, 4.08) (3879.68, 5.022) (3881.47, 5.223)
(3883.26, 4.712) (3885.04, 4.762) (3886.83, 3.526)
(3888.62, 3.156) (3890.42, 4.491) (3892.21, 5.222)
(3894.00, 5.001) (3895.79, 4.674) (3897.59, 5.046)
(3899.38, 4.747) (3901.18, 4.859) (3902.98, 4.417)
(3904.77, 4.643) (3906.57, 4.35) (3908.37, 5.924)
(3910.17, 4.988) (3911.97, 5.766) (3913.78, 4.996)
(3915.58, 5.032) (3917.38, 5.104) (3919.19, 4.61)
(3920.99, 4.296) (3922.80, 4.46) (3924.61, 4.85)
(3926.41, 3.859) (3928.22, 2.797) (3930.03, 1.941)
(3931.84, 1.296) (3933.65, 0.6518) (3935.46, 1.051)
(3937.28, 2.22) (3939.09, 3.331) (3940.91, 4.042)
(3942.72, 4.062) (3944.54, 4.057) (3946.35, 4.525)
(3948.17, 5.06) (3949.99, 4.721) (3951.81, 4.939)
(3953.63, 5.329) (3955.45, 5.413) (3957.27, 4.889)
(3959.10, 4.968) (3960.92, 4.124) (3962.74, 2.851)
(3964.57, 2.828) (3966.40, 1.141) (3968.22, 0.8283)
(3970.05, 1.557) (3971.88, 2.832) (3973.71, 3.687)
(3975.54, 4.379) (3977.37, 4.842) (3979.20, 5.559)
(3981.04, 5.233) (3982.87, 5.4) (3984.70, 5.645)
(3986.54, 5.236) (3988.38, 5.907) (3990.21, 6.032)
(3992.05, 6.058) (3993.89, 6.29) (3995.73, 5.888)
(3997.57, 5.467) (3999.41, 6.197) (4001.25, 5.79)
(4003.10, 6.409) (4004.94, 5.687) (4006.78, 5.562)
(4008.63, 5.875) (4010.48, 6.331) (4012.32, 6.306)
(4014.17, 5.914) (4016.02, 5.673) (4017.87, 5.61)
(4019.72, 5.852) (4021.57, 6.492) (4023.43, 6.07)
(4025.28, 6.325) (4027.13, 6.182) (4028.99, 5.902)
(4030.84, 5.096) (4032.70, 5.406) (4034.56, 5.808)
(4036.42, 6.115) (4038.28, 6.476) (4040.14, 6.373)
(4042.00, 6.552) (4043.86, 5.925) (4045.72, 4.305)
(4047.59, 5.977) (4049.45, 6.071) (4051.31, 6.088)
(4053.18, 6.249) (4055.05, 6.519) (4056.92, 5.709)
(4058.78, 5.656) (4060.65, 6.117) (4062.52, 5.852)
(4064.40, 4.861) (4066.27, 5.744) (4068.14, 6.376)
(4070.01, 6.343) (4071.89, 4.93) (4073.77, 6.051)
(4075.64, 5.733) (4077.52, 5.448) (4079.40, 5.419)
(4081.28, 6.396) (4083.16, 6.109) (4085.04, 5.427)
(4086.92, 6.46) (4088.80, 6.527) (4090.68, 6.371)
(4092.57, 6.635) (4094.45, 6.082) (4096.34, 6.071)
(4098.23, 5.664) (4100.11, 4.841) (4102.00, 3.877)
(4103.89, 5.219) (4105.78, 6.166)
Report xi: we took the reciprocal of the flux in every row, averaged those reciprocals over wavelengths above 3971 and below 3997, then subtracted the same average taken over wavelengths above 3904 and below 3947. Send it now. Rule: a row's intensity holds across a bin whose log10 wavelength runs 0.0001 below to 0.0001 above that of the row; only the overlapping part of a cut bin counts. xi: -0.16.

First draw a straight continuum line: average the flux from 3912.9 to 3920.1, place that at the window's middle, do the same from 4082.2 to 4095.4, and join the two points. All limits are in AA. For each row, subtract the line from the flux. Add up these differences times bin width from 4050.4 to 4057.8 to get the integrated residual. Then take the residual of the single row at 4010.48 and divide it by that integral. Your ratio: 0.54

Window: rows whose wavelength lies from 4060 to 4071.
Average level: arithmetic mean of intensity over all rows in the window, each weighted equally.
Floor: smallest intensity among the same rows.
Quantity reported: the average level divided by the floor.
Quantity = 1.21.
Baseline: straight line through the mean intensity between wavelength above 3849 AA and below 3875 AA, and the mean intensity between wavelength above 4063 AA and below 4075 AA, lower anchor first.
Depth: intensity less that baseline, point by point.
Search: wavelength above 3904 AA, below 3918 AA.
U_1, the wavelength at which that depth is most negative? 3906.57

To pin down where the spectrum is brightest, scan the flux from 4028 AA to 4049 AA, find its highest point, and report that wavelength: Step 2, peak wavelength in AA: 4042.00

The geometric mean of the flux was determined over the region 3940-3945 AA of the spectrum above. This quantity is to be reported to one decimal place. 4.1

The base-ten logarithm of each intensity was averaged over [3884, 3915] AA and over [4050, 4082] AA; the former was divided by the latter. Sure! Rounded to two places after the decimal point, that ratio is 0.88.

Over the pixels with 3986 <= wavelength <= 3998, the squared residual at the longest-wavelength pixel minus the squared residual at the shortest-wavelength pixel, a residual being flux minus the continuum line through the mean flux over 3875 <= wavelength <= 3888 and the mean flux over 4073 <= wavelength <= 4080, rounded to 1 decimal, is 0.0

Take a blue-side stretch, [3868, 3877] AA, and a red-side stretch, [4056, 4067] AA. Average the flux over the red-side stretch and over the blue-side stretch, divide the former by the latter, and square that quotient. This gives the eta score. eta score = 1.3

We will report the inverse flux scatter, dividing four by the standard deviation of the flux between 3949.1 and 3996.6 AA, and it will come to 2.6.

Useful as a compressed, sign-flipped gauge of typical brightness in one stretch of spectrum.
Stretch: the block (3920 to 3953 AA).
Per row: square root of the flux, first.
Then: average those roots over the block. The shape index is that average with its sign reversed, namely -1.81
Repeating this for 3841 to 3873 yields -2.22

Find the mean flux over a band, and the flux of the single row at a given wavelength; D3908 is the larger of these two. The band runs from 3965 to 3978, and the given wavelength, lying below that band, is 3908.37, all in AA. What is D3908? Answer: 5.92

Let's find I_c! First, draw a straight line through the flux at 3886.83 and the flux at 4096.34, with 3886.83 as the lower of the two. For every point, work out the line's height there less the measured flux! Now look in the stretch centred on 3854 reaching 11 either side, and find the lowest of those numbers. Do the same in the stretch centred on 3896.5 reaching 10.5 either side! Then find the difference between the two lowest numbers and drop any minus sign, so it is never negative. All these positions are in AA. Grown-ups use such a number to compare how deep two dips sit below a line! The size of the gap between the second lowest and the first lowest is 1.1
